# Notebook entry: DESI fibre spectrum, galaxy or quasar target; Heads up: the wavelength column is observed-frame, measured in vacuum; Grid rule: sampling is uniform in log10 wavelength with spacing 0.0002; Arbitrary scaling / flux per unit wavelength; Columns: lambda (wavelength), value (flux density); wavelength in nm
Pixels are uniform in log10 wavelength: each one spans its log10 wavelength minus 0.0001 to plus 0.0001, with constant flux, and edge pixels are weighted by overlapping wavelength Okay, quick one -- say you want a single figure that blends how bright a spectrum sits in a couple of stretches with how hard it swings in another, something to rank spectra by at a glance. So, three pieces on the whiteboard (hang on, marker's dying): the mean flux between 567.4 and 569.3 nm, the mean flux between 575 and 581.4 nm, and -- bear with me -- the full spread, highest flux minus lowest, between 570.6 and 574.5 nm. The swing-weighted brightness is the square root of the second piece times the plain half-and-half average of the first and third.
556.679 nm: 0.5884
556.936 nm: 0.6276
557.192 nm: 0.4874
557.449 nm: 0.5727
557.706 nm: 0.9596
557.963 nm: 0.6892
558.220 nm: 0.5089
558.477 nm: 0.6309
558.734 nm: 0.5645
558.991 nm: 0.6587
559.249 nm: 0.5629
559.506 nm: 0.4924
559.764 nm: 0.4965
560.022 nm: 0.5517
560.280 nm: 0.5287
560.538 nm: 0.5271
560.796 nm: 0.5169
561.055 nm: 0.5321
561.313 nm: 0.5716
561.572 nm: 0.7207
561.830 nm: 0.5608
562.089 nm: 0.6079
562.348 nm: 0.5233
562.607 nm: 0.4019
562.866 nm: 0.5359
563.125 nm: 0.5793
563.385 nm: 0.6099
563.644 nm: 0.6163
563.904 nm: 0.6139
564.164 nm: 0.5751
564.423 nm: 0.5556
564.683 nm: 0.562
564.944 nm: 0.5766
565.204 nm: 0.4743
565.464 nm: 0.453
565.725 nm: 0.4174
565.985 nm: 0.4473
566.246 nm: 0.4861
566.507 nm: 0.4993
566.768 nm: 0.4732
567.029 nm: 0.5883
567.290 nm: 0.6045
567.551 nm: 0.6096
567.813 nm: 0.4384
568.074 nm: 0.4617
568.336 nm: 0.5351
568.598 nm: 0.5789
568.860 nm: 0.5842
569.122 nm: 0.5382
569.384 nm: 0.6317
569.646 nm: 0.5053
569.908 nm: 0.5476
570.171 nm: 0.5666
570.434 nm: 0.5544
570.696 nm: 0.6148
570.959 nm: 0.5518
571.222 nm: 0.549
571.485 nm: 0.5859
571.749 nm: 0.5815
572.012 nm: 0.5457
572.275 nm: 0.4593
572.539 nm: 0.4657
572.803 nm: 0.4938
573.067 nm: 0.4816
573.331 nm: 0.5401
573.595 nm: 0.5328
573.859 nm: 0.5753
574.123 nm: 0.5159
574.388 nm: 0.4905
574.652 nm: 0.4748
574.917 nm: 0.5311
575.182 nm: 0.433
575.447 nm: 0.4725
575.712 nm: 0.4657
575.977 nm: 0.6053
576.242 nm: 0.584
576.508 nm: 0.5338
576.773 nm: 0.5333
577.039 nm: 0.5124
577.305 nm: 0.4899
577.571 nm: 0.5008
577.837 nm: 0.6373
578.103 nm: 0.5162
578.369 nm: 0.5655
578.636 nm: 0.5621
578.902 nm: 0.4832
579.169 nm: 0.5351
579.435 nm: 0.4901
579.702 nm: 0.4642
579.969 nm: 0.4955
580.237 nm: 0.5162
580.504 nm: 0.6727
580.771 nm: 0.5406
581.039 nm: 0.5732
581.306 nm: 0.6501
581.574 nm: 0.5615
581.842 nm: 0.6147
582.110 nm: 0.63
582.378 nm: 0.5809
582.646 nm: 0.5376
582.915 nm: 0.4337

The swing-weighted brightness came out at 0.430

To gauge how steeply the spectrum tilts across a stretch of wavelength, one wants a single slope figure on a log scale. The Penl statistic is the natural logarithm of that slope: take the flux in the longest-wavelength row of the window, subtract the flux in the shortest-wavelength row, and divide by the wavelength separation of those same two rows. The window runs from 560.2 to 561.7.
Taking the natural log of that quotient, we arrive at -1.9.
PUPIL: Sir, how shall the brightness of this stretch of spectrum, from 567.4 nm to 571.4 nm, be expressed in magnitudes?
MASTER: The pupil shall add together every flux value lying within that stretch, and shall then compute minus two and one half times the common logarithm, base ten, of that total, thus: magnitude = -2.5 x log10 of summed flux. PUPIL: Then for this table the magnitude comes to -2.29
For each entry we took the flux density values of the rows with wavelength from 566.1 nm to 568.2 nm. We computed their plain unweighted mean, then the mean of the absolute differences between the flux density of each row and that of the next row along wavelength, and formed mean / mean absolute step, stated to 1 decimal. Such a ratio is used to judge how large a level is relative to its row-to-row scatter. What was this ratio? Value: 9.8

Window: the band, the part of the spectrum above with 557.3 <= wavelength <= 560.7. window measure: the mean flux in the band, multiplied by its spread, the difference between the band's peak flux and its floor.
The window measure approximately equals 0.278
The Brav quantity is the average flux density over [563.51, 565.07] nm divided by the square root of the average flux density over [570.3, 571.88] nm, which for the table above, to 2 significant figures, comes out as 0.77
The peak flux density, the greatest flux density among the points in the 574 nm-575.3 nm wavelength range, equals 0.5311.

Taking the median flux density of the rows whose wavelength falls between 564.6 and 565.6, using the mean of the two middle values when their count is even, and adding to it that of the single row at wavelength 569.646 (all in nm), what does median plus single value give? 1.02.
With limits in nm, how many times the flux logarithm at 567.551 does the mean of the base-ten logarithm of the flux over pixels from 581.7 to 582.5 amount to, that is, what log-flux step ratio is 1.00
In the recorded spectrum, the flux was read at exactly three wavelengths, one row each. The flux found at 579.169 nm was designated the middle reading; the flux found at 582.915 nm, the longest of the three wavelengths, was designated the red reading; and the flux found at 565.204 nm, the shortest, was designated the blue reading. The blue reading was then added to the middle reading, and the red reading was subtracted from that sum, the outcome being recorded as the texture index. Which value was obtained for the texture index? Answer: 0.58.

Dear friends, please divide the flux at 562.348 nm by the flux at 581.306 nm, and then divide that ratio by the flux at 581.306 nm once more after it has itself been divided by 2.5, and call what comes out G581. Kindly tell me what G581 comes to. 3.1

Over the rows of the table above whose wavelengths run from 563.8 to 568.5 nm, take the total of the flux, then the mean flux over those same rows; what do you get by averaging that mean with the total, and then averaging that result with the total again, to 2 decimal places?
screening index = 7.16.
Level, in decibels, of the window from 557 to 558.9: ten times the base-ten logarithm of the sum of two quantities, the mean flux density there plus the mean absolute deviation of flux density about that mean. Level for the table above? -1.30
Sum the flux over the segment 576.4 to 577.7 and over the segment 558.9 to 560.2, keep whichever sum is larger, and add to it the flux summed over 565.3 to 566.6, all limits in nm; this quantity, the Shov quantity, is 5.07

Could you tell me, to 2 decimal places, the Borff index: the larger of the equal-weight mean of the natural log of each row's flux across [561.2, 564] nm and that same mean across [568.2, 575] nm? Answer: -0.56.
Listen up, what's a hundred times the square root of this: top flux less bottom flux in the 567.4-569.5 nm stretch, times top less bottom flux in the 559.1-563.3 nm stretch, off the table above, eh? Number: 24.8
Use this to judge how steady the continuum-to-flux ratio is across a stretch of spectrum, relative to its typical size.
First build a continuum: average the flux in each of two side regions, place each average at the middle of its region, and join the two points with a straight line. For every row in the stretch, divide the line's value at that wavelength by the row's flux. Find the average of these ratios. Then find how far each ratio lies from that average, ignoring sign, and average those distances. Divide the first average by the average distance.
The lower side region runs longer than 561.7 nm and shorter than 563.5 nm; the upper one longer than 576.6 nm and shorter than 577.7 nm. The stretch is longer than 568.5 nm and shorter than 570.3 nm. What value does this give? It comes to 19.3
